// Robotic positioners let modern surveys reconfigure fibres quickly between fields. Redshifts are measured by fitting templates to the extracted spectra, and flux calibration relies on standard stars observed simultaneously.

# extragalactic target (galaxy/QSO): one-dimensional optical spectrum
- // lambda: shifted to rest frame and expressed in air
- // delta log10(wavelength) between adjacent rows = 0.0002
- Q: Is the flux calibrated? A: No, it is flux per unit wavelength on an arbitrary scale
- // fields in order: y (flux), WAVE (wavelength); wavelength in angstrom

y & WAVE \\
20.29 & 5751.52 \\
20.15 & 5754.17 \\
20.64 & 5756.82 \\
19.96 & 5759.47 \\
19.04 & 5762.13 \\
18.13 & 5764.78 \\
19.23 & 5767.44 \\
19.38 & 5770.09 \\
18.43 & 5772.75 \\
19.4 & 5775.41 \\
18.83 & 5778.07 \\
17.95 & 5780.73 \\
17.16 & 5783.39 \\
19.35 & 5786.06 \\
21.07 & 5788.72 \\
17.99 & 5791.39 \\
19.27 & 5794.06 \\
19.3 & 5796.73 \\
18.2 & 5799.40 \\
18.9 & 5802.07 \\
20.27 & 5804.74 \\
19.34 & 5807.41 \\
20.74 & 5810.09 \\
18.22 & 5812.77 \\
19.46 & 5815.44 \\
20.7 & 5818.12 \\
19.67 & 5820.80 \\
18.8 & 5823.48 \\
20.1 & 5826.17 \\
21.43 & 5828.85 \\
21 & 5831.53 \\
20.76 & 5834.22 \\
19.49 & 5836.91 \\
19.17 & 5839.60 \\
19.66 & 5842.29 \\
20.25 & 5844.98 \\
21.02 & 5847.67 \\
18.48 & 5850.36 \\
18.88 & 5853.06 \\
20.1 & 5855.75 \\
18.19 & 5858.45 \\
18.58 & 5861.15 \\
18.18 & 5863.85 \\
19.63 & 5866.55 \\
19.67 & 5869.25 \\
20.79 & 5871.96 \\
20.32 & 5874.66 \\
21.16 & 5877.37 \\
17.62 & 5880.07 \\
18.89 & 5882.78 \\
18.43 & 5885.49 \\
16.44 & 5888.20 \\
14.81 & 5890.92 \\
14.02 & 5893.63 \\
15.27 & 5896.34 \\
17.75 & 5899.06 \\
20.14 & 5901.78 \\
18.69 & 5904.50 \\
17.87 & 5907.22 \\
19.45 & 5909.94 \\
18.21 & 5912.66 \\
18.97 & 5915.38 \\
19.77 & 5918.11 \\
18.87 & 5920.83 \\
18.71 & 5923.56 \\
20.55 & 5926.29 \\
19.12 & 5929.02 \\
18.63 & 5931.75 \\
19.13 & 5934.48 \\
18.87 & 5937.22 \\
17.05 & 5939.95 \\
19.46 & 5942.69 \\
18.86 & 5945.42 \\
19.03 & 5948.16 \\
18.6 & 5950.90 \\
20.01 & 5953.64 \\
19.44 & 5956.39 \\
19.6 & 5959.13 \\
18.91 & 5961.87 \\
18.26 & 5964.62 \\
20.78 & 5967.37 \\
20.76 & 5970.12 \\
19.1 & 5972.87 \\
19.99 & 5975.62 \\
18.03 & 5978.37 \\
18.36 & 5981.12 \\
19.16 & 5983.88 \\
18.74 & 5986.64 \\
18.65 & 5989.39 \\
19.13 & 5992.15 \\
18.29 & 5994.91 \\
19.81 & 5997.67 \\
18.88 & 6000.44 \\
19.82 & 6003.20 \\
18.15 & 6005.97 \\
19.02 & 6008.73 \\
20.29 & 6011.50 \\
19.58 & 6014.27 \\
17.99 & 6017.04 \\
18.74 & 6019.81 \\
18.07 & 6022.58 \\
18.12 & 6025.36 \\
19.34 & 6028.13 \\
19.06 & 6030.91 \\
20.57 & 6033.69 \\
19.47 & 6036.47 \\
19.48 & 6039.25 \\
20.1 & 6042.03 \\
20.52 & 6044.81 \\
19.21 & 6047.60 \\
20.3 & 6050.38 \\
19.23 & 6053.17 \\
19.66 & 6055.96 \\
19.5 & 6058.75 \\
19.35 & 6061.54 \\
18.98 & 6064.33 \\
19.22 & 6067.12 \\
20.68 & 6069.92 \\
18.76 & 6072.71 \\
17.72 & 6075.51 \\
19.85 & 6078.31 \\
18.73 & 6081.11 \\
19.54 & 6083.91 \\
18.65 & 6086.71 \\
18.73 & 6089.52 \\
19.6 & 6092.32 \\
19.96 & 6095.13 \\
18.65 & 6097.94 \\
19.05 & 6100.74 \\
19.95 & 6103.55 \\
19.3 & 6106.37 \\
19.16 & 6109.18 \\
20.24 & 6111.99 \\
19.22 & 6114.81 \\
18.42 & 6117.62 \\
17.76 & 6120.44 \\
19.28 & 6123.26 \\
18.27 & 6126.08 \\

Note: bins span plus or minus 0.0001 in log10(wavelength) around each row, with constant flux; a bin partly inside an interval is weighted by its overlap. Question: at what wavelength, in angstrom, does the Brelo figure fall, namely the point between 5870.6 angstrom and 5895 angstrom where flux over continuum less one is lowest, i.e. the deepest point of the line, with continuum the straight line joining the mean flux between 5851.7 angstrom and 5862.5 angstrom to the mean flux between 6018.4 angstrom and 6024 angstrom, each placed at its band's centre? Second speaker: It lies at 5893.63 angstrom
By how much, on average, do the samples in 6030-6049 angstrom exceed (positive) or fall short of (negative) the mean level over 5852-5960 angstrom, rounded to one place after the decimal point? 1.1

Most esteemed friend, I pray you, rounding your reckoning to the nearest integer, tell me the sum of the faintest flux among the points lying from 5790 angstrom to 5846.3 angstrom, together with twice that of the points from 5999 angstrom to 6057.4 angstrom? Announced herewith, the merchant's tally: 54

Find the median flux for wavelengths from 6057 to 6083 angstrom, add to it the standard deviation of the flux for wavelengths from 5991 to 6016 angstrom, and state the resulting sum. 19.9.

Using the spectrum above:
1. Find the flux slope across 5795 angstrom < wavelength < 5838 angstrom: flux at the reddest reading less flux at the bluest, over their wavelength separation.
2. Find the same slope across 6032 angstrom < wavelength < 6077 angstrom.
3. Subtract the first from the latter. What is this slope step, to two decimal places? -0.07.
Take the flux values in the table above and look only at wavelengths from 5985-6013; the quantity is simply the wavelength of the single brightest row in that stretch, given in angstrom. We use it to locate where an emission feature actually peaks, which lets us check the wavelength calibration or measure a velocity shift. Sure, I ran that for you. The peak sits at 6011.50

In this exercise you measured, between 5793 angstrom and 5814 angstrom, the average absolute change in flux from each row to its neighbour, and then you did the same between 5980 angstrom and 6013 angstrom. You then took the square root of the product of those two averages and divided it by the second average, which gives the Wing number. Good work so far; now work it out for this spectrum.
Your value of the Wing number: 1.13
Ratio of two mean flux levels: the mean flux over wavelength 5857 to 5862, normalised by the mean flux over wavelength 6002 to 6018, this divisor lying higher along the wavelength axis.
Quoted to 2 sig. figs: 0.96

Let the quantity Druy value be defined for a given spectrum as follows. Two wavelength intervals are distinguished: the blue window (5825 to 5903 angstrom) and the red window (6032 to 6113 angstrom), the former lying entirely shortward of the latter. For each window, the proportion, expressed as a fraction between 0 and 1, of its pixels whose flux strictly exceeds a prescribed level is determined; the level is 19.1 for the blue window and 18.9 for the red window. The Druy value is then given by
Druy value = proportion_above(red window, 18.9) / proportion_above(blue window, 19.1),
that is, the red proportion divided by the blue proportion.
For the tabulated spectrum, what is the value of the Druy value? 1.44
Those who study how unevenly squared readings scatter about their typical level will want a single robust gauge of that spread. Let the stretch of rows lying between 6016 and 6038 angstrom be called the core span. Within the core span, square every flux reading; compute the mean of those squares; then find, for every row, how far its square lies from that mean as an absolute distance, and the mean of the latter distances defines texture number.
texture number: 26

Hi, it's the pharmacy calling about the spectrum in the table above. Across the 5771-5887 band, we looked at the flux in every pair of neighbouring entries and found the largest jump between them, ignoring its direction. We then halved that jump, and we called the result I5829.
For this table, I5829 1.8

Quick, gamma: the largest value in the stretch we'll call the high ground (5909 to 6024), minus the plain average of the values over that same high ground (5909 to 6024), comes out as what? 1.71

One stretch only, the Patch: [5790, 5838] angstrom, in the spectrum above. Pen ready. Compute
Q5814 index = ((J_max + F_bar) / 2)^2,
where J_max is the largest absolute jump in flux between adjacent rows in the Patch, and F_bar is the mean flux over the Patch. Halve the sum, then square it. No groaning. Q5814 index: 123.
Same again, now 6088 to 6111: 106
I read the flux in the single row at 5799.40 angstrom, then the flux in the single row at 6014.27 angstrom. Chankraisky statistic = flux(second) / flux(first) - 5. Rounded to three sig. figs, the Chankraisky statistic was -3.92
